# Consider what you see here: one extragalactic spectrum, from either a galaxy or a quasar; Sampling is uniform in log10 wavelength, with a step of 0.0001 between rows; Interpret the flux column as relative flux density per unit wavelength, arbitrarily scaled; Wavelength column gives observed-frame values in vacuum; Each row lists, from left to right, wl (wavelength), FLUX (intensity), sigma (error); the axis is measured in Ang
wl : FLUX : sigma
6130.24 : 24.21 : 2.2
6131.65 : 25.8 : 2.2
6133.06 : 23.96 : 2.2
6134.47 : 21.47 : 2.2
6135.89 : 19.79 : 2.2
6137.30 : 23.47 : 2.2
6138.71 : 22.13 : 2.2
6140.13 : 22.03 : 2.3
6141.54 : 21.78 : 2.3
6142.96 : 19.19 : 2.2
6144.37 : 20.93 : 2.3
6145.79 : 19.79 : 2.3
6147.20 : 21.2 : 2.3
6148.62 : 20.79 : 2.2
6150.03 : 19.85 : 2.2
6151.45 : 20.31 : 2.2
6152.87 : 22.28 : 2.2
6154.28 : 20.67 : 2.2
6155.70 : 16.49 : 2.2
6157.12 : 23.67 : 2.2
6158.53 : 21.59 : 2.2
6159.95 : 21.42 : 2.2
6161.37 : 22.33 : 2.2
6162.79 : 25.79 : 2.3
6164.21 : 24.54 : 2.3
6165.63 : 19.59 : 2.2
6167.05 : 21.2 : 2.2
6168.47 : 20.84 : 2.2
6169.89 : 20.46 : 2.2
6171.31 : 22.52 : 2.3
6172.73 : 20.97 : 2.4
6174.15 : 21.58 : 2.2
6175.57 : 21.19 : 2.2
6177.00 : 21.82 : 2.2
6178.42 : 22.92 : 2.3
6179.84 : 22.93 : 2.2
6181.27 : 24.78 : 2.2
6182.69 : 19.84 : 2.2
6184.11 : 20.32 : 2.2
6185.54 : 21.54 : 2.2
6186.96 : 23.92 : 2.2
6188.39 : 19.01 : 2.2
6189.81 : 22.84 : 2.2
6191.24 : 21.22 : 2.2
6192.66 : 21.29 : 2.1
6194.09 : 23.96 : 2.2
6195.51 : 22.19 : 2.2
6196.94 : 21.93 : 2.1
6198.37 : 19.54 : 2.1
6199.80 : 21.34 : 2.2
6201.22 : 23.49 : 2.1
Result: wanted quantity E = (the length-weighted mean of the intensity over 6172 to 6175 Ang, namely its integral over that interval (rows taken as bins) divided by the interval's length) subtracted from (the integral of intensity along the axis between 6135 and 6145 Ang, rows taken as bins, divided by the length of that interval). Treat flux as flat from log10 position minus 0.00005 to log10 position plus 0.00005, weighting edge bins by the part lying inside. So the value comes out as 0.0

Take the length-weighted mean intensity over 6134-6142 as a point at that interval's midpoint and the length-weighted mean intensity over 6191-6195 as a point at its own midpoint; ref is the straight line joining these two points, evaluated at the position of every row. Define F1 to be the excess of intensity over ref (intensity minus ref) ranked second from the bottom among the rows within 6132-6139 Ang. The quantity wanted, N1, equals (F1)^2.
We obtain 0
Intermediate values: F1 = -0.3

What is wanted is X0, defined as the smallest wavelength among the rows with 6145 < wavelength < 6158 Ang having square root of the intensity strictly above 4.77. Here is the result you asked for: 6157.12 Ang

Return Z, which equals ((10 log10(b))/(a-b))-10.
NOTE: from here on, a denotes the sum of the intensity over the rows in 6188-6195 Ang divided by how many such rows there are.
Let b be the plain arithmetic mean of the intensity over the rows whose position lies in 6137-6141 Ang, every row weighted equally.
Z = -25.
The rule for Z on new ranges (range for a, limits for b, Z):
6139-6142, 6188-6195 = 45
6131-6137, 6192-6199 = 4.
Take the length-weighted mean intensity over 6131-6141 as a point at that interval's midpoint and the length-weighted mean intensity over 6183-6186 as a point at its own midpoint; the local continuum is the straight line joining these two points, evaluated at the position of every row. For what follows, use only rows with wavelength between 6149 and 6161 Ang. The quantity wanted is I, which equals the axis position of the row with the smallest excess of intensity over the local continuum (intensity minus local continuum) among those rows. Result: 6155.70 Ang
